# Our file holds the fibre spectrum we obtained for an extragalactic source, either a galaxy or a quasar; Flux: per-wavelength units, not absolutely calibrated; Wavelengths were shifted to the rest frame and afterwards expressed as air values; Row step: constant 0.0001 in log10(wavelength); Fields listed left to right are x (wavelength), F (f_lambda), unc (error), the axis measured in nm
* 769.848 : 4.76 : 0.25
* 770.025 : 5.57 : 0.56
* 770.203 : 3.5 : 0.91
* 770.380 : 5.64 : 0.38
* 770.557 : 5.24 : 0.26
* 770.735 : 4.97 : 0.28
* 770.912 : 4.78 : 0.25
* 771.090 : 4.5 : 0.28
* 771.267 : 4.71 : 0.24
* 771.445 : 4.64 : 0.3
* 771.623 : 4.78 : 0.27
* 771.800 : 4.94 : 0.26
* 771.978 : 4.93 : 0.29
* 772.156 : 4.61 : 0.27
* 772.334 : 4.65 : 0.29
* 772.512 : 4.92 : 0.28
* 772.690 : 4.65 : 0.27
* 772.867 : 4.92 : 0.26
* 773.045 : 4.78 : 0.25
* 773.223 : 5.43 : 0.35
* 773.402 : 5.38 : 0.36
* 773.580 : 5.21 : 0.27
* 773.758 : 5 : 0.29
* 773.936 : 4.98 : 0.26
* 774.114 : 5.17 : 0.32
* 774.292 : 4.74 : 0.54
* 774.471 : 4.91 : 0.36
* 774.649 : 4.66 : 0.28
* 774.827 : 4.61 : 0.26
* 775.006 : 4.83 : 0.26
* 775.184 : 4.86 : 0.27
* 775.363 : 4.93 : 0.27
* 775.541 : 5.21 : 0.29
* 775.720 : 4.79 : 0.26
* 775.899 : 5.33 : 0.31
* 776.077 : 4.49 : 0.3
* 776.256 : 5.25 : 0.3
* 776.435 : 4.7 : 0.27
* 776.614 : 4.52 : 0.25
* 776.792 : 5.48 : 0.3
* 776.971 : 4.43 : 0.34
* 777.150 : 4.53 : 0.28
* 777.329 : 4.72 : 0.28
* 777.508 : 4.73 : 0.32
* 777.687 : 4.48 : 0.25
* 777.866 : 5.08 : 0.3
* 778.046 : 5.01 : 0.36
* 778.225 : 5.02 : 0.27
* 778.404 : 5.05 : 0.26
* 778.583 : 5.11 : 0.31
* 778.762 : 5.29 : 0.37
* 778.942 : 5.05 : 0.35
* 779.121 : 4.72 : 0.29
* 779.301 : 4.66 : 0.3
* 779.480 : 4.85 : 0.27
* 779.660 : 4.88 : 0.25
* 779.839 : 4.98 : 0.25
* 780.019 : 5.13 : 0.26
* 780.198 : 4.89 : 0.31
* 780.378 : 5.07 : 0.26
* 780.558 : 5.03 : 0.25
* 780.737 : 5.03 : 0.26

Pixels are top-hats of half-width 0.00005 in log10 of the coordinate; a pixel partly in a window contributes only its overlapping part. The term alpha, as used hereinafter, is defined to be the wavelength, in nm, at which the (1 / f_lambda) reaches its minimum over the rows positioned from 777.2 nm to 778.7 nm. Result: 778.583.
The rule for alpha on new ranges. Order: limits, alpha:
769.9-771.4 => 770.380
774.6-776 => 775.899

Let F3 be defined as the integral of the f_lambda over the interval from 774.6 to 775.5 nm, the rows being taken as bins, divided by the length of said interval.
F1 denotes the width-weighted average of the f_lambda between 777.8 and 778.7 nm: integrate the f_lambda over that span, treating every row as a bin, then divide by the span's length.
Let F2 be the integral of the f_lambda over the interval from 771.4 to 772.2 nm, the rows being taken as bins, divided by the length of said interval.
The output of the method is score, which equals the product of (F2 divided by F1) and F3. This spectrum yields 4.56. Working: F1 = 5.06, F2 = 4.80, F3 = 4.81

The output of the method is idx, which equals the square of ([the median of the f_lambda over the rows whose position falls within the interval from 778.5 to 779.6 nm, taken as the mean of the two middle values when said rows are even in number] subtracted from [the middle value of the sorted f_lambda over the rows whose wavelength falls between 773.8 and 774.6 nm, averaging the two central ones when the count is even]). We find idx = 0.000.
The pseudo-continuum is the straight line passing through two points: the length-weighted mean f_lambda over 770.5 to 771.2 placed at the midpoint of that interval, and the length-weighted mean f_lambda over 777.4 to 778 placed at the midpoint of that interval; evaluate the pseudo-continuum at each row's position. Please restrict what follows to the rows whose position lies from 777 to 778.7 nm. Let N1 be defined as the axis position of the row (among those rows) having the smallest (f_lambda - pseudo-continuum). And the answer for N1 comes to 777.687 nm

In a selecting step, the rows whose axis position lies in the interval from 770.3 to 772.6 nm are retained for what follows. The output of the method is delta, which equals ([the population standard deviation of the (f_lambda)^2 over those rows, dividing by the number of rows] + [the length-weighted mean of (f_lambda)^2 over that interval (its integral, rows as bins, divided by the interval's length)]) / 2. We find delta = 13.4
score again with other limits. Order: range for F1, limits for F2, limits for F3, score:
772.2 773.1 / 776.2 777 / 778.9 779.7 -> 4.93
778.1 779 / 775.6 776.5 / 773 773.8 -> 5.00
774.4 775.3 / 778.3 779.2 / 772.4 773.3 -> 5.21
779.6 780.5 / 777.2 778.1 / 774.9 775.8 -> 4.70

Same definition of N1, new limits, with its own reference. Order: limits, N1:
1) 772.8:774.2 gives 773.045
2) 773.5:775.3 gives 774.827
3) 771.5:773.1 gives 772.156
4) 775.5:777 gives 776.971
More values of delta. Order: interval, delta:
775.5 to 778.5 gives 13.5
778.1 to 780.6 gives 13.2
